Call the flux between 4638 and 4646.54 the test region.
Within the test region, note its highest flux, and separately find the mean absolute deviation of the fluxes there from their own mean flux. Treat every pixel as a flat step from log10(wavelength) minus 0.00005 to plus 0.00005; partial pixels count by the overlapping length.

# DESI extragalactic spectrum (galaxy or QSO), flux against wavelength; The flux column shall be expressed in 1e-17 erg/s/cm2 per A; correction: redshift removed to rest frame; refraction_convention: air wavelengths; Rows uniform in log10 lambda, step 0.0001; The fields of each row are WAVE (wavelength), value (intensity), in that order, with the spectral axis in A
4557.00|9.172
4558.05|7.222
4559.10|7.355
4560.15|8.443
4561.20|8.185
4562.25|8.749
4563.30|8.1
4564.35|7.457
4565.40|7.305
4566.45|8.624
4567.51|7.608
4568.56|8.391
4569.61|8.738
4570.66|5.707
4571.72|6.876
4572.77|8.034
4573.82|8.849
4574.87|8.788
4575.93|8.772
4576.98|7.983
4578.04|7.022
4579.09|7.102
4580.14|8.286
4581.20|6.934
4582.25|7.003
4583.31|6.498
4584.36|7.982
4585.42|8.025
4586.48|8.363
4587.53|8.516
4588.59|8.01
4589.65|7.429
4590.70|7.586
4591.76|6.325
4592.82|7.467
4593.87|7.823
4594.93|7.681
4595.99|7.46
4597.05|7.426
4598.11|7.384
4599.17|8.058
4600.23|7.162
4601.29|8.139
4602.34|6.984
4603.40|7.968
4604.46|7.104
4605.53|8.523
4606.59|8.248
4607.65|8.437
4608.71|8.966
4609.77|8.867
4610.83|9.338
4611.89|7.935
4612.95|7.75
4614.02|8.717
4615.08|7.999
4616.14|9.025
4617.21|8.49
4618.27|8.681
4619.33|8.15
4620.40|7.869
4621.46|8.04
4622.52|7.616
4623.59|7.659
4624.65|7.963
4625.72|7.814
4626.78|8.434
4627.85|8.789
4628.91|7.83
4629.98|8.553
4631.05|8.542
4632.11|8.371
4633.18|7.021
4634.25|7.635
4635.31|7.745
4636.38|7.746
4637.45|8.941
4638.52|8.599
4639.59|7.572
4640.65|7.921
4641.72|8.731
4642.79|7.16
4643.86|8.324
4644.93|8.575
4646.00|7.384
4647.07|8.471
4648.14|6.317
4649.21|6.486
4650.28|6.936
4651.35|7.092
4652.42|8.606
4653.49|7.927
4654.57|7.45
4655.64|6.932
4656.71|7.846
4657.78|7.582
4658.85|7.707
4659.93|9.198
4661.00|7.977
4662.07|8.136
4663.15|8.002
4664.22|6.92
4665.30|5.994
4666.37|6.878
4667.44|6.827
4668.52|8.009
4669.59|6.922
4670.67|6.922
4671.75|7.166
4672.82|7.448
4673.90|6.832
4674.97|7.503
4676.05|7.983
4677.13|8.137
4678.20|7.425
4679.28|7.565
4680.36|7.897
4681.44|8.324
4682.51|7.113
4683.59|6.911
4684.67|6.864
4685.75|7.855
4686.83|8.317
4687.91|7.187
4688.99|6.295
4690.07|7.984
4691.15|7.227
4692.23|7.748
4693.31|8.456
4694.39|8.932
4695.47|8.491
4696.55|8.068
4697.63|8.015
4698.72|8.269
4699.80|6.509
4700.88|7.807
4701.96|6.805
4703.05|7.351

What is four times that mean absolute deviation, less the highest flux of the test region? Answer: -6.6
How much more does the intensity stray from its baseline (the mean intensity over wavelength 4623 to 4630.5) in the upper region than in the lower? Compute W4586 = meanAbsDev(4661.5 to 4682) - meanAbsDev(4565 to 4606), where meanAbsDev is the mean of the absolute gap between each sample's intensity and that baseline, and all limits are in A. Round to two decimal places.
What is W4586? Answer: 0.07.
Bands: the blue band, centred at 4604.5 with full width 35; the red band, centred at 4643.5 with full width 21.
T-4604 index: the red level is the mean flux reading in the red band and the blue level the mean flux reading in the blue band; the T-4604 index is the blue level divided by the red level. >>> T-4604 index 1.03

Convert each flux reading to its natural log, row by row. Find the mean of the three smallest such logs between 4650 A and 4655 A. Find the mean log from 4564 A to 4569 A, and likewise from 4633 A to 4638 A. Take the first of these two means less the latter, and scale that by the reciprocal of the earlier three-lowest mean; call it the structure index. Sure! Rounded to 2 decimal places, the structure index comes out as 0.00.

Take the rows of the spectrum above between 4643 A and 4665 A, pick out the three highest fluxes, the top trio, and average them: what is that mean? 8.79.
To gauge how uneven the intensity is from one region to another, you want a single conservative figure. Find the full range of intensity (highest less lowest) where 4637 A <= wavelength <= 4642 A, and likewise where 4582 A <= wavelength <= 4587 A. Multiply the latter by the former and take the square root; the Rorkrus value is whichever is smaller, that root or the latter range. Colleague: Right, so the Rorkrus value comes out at 1.60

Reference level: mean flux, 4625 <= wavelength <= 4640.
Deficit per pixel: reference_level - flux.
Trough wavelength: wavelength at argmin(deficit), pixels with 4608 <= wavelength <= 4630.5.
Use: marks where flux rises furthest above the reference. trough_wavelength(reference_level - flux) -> 4610.83 A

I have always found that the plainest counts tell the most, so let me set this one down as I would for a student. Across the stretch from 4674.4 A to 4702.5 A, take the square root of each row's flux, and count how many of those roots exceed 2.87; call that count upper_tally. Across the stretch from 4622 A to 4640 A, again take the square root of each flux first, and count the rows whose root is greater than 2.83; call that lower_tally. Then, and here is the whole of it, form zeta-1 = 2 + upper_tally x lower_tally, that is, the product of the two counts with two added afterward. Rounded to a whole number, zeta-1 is 44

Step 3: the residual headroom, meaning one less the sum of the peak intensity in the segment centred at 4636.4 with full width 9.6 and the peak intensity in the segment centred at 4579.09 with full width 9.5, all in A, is -16.7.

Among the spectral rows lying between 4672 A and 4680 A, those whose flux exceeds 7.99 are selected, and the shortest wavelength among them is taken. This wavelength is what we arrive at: 4677.13 A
